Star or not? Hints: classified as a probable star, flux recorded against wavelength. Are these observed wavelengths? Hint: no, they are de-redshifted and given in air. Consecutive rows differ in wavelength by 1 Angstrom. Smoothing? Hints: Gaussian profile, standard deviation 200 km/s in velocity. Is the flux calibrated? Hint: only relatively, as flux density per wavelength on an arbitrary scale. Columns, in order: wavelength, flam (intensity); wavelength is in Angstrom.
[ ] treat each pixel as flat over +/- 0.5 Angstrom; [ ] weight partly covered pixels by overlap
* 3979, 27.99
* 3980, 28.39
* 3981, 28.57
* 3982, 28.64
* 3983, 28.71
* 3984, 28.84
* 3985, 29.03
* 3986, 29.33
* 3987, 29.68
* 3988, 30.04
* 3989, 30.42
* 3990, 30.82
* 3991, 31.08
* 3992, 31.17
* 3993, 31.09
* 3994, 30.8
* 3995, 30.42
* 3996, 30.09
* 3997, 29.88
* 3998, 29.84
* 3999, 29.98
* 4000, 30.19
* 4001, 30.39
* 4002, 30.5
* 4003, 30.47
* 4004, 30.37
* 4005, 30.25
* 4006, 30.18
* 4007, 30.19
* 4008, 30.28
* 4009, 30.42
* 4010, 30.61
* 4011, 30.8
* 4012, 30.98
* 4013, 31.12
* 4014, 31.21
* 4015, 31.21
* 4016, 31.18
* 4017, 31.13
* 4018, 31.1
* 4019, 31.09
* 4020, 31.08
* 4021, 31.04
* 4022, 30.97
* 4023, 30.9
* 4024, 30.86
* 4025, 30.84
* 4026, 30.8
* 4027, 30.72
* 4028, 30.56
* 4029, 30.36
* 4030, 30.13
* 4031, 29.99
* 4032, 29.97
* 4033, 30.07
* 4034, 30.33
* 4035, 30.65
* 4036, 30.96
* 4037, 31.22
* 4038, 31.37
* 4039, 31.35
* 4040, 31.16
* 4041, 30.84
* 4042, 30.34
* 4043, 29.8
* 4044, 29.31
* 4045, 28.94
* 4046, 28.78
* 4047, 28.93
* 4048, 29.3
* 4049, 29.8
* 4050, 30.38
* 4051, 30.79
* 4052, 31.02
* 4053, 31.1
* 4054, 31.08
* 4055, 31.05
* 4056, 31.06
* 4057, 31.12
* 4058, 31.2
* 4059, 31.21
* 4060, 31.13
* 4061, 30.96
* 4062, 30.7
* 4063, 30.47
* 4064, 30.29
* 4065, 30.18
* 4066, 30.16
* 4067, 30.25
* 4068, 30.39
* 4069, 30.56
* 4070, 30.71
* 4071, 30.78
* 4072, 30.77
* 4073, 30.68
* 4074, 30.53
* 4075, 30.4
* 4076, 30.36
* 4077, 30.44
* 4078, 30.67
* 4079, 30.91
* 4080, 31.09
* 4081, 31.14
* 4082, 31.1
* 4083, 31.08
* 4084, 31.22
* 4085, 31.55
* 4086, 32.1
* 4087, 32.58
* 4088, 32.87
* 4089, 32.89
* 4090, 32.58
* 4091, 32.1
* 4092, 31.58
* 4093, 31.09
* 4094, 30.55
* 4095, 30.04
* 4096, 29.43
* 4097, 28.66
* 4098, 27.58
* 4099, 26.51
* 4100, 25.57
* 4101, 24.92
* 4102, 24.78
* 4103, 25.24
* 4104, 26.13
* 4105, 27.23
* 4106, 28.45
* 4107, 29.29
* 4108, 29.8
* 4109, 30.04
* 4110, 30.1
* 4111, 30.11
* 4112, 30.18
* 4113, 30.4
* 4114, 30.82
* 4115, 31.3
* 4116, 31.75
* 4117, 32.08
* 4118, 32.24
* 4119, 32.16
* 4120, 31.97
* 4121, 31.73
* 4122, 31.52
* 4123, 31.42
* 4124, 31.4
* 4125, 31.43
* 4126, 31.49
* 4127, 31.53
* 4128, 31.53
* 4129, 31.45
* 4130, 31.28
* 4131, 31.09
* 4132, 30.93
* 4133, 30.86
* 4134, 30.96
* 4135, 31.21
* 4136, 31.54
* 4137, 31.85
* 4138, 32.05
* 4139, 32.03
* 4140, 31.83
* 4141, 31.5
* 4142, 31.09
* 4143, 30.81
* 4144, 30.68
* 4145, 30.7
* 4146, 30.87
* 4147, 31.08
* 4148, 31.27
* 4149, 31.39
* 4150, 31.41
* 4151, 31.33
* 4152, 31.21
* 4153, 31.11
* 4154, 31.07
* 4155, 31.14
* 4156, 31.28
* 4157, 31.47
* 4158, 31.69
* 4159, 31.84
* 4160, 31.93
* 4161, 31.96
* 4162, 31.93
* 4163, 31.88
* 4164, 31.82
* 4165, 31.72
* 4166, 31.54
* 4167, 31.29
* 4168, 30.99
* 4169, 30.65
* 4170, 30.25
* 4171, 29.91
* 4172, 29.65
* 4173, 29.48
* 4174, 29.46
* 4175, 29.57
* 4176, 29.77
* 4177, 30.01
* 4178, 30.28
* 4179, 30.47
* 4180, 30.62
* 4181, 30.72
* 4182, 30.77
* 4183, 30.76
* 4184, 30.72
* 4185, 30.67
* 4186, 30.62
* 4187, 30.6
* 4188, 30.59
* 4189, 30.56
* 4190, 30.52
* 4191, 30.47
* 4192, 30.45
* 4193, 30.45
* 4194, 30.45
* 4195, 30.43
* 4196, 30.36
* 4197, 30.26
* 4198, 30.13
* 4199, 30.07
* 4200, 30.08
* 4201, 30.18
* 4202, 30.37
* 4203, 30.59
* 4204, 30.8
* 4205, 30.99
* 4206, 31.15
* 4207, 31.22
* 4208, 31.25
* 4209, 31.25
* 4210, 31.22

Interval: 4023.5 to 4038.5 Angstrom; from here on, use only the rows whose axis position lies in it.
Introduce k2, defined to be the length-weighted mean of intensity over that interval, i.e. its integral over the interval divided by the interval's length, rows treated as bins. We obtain 30.6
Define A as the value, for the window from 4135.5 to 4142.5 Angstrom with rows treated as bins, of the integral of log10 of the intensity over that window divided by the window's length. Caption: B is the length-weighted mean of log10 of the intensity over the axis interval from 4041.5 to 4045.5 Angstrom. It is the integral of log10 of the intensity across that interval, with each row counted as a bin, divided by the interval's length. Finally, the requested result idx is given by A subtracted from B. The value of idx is -0.03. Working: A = 1.50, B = 1.47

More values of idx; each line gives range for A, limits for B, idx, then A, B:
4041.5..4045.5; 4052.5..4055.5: 0.02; 1.47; 1.49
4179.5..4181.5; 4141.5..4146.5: 0.00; 1.49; 1.49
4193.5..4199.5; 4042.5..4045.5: -0.01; 1.48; 1.47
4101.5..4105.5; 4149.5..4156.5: 0.08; 1.41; 1.49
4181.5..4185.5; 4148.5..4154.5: 0.01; 1.49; 1.49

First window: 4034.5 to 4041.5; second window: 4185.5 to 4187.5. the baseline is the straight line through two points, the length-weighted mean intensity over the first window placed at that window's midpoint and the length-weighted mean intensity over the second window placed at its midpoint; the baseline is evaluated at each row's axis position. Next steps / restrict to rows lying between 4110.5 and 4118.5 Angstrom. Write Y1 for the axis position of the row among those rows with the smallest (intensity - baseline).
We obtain 4111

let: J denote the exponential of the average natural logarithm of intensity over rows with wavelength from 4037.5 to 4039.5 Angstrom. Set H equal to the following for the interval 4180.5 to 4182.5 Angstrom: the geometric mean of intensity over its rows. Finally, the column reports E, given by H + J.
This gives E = 62.10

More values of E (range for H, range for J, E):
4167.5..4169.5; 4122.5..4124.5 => 62.23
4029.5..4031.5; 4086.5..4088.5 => 62.78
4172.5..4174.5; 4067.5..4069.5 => 59.94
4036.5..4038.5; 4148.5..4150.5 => 62.69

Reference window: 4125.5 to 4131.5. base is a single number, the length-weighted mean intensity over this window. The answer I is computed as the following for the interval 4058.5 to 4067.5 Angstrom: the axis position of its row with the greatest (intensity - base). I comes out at 4059 Angstrom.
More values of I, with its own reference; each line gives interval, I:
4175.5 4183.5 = 4182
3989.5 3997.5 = 3992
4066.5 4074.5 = 4071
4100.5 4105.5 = 4105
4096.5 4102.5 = 4097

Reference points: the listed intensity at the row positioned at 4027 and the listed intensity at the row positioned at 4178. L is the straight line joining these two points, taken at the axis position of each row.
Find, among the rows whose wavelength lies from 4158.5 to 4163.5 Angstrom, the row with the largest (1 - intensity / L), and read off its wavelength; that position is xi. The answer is 4159 Angstrom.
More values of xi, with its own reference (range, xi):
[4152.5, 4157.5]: 4154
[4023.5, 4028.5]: 4028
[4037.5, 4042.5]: 4042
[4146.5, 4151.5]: 4147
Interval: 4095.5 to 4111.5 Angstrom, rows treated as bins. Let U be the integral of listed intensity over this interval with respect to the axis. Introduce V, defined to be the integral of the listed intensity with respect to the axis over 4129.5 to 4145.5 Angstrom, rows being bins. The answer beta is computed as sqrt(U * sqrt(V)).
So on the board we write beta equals 99.6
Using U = 444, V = 500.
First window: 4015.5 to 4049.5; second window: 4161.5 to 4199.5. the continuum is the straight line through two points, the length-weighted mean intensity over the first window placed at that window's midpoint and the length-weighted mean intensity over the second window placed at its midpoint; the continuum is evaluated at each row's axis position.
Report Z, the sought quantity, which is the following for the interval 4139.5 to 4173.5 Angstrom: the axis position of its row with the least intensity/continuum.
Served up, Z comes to 4173 Angstrom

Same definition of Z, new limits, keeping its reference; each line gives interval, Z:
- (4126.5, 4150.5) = 4144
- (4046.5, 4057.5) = 4047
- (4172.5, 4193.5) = 4174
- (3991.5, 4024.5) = 3998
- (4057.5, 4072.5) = 4066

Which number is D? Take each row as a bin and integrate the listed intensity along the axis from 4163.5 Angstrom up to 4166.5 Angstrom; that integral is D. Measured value 95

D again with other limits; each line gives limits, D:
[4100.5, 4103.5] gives 75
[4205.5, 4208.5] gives 94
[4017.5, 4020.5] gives 93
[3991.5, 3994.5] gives 93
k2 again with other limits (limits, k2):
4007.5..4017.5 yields 30.9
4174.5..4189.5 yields 30.4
